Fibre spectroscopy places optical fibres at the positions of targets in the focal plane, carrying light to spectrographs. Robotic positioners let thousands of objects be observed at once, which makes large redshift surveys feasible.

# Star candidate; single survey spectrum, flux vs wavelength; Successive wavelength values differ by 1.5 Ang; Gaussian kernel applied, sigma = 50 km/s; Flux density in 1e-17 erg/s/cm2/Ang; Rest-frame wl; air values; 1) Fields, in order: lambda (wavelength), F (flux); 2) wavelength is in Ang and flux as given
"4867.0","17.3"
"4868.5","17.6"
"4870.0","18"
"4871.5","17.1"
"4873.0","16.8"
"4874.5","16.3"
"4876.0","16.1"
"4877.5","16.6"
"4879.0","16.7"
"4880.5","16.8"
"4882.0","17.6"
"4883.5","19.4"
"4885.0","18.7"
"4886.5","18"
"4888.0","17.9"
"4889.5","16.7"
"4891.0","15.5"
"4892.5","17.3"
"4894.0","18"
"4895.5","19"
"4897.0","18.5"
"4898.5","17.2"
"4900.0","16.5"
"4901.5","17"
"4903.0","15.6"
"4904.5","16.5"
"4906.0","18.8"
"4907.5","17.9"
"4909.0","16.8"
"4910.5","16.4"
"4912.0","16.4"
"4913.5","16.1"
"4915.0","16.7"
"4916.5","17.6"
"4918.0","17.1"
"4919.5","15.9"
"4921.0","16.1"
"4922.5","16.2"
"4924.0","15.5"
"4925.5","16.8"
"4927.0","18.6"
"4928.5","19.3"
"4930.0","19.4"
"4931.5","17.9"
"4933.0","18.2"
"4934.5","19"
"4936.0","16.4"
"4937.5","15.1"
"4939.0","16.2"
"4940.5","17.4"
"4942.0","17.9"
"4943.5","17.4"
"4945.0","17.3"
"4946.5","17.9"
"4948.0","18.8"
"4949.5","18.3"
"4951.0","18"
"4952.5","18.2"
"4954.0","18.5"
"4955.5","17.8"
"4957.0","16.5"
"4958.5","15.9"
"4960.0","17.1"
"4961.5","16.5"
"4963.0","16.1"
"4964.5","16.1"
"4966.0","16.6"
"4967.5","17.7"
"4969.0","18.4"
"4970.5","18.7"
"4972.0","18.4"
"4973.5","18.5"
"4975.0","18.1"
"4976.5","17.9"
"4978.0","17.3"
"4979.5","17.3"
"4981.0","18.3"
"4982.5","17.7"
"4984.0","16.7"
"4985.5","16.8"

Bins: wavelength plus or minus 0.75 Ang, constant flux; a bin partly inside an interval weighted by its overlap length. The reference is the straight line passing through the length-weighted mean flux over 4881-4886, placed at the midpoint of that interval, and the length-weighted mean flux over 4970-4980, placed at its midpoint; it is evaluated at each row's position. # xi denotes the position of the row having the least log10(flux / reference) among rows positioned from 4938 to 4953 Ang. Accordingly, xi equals 4939.0 Ang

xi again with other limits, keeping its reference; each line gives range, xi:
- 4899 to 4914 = 4903.0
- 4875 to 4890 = 4876.0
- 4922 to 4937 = 4924.0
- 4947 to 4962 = 4958.5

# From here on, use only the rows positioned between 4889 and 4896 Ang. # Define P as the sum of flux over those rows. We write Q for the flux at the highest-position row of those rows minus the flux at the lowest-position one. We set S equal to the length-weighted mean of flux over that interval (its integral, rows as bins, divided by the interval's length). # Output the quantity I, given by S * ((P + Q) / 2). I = 766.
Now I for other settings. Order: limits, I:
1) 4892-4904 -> 1193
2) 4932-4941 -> 866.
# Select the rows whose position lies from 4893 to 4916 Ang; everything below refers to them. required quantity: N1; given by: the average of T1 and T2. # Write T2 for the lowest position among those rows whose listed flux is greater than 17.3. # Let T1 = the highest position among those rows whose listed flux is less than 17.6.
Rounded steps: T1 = 4915.0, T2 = 4894.0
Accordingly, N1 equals 4904.5 Ang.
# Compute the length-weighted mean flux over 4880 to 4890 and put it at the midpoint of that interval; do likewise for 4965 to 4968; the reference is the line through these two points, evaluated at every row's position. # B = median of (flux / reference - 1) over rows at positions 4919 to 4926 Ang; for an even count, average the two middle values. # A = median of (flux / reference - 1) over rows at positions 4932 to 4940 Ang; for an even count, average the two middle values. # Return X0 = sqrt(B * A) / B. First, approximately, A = -0.055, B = -0.08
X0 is -0.82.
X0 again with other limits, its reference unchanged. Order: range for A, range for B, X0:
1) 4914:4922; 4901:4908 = -1.10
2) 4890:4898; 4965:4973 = 0.34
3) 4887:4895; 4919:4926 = -0.61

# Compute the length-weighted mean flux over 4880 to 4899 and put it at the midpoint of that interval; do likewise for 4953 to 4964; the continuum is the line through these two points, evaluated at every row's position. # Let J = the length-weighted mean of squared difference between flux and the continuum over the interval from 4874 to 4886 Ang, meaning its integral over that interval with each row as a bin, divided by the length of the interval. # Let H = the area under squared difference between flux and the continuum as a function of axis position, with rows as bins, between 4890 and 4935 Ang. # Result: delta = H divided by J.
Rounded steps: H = 68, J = 1.64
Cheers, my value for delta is 41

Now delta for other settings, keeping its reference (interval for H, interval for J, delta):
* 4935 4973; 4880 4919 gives 44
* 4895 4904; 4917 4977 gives 8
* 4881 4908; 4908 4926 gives 26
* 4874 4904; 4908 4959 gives 30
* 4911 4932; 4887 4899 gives 31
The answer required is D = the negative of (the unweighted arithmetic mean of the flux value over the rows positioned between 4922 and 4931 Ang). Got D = -17.6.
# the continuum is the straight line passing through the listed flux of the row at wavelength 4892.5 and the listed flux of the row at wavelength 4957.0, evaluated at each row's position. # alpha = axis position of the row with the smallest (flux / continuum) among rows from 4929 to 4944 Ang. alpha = 4937.5 Ang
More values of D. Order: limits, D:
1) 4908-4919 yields -16.7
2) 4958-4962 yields -16.5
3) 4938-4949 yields -17.6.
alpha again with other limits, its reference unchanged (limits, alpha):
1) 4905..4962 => 4937.5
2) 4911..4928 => 4924.0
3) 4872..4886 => 4876.0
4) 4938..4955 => 4939.0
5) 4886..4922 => 4891.0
